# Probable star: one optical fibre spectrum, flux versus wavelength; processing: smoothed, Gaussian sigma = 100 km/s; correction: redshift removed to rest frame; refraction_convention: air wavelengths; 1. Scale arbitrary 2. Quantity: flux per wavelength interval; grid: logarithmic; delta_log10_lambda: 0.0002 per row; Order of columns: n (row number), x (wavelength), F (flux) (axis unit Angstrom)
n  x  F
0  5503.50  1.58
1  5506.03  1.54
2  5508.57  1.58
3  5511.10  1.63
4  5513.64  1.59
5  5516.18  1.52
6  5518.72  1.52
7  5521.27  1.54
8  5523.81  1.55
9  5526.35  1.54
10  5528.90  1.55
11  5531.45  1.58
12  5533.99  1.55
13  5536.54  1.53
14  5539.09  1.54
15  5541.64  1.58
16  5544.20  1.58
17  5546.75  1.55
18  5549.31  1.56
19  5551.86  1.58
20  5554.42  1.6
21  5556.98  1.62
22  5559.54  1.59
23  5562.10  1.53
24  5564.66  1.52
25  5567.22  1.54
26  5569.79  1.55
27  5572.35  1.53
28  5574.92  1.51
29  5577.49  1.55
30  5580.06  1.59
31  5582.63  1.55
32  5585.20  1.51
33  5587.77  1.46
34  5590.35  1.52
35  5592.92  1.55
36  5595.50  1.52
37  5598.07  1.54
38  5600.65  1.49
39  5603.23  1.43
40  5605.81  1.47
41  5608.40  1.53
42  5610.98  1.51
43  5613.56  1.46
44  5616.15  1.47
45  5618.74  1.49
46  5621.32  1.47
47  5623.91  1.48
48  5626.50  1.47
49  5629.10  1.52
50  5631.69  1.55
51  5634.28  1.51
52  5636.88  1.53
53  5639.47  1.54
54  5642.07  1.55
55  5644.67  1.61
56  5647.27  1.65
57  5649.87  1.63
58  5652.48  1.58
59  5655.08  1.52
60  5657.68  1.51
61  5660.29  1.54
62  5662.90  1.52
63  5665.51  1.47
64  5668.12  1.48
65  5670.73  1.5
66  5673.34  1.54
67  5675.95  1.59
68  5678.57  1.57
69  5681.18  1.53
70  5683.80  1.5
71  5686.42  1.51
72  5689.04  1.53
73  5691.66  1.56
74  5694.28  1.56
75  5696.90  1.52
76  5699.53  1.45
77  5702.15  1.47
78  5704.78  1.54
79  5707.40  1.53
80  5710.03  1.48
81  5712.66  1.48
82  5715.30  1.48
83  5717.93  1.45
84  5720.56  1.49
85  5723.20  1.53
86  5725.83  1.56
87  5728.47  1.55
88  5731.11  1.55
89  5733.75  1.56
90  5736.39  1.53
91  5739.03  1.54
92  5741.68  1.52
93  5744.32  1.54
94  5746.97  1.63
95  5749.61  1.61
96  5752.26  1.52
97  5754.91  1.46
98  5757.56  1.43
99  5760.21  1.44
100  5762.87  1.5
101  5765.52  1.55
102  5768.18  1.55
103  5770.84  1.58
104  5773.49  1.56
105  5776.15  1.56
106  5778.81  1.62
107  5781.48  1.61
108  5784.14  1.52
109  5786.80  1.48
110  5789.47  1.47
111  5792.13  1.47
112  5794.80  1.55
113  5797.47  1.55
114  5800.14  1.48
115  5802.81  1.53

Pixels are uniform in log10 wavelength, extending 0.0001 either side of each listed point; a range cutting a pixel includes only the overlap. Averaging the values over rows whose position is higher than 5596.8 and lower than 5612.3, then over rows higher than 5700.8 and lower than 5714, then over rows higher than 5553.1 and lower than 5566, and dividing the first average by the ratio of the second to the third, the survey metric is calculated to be 1.57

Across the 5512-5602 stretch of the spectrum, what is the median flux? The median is 1.55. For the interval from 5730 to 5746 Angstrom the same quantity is 1.54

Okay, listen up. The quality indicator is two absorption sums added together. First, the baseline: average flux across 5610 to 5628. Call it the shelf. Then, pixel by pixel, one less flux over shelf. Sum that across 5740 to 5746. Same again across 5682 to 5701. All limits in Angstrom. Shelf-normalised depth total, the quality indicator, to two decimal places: -0.26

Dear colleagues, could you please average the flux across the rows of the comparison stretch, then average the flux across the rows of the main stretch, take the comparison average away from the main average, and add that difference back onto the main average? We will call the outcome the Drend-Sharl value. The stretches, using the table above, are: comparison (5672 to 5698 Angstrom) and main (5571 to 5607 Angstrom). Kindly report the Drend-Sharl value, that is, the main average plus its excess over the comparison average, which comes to 1.49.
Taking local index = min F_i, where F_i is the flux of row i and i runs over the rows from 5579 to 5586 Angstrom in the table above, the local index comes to 1.51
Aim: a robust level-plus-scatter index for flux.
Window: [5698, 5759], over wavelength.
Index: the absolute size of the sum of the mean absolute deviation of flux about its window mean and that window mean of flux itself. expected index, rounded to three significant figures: 1.56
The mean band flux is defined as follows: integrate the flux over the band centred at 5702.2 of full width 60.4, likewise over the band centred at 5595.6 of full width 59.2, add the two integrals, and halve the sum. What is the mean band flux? 90.6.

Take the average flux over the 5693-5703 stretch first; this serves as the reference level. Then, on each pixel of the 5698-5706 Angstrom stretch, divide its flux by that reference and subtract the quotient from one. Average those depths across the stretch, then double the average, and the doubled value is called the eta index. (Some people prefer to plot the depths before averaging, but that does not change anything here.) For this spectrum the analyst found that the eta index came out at 0.02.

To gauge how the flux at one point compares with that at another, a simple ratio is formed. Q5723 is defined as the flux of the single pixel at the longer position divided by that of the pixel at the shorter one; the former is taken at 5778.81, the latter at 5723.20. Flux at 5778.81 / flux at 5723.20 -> 1.06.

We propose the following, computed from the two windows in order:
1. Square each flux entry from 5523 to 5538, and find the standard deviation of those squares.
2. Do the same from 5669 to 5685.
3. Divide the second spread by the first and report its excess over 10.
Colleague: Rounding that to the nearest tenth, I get -7.8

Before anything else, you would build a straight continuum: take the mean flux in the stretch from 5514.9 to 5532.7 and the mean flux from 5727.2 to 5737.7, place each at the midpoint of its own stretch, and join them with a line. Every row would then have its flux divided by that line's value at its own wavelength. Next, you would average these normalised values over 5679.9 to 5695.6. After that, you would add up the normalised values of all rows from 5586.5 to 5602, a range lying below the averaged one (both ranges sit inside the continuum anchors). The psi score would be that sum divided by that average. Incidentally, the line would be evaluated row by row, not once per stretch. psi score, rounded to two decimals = 5.94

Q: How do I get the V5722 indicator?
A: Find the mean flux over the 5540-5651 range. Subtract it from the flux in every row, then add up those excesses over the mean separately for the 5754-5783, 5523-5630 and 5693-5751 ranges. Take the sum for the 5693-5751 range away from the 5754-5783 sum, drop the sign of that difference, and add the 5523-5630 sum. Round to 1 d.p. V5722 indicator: 0.0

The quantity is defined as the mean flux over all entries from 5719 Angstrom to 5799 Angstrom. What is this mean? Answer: 1.53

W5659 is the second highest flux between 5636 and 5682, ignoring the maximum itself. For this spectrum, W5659 1.63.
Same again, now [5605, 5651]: 1.63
